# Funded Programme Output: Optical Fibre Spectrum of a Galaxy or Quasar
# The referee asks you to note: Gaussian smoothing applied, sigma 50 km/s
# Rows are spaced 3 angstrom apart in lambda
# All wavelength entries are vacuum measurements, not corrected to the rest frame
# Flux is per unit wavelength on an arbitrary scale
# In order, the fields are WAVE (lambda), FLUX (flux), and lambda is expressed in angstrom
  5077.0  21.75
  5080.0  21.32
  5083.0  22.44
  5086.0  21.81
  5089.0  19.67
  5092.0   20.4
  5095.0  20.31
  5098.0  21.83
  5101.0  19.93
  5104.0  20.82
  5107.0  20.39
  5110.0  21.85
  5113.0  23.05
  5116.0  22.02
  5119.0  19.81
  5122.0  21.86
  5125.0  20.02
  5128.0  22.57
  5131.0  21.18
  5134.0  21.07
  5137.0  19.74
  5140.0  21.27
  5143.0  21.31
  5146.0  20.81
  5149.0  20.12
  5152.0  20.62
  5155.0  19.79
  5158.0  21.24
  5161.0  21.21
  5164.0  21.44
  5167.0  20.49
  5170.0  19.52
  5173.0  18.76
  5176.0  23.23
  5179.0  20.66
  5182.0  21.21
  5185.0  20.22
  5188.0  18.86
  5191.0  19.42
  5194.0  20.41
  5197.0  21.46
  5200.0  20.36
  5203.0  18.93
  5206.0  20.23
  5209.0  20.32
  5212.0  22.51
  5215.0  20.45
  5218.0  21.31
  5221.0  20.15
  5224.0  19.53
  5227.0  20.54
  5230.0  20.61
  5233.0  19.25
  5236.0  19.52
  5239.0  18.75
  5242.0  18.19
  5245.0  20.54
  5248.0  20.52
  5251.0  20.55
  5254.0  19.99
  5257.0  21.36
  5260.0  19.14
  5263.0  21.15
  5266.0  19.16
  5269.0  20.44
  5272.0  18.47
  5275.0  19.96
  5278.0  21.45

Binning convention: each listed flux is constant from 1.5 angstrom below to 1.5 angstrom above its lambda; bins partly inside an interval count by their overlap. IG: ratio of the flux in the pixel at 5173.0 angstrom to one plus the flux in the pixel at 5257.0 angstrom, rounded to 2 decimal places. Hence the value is 0.84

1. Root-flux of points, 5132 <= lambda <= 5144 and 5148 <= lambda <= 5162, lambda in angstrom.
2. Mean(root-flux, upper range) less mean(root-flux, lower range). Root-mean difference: -0.03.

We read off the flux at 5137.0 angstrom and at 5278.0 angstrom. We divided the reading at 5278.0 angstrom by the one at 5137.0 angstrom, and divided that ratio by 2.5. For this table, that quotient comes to 0.435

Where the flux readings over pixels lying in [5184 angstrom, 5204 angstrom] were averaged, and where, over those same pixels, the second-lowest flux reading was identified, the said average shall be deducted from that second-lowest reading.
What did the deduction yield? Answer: -1.0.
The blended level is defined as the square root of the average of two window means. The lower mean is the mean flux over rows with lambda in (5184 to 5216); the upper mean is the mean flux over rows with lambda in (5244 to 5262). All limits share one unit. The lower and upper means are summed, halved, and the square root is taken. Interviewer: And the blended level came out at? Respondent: 4.51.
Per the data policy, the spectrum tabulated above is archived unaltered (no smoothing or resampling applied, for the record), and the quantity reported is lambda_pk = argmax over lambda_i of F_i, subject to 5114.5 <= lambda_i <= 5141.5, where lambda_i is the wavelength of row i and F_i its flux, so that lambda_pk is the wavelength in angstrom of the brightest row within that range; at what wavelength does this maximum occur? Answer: 5128.0 angstrom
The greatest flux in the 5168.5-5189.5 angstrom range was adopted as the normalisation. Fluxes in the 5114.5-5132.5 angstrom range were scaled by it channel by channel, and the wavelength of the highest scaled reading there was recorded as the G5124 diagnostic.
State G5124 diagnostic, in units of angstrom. 5128.0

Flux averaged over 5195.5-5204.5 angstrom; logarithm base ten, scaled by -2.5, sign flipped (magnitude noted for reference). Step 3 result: 3.27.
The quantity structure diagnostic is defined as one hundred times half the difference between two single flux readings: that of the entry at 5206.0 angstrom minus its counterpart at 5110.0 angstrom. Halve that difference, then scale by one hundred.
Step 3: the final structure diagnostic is -81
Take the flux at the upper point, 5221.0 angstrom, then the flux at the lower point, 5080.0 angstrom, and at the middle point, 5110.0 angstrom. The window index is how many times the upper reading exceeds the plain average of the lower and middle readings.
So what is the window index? 0.93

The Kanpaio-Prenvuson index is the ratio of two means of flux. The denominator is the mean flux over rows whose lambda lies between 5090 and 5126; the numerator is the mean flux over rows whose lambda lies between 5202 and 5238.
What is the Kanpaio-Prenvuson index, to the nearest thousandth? 0.965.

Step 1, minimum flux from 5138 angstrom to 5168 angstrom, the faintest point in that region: 19.79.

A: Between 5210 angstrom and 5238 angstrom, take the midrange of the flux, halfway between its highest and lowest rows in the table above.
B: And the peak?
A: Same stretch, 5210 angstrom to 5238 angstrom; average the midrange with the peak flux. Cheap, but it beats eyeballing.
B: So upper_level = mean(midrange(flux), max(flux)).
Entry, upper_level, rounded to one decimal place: 21.7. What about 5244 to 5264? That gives 20.8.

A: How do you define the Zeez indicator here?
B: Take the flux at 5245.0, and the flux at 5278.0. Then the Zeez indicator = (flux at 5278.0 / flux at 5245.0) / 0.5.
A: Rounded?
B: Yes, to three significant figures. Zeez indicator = 2.09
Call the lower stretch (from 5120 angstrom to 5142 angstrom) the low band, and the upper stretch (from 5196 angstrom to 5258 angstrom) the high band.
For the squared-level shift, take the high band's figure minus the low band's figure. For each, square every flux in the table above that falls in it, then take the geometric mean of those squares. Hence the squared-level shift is -36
